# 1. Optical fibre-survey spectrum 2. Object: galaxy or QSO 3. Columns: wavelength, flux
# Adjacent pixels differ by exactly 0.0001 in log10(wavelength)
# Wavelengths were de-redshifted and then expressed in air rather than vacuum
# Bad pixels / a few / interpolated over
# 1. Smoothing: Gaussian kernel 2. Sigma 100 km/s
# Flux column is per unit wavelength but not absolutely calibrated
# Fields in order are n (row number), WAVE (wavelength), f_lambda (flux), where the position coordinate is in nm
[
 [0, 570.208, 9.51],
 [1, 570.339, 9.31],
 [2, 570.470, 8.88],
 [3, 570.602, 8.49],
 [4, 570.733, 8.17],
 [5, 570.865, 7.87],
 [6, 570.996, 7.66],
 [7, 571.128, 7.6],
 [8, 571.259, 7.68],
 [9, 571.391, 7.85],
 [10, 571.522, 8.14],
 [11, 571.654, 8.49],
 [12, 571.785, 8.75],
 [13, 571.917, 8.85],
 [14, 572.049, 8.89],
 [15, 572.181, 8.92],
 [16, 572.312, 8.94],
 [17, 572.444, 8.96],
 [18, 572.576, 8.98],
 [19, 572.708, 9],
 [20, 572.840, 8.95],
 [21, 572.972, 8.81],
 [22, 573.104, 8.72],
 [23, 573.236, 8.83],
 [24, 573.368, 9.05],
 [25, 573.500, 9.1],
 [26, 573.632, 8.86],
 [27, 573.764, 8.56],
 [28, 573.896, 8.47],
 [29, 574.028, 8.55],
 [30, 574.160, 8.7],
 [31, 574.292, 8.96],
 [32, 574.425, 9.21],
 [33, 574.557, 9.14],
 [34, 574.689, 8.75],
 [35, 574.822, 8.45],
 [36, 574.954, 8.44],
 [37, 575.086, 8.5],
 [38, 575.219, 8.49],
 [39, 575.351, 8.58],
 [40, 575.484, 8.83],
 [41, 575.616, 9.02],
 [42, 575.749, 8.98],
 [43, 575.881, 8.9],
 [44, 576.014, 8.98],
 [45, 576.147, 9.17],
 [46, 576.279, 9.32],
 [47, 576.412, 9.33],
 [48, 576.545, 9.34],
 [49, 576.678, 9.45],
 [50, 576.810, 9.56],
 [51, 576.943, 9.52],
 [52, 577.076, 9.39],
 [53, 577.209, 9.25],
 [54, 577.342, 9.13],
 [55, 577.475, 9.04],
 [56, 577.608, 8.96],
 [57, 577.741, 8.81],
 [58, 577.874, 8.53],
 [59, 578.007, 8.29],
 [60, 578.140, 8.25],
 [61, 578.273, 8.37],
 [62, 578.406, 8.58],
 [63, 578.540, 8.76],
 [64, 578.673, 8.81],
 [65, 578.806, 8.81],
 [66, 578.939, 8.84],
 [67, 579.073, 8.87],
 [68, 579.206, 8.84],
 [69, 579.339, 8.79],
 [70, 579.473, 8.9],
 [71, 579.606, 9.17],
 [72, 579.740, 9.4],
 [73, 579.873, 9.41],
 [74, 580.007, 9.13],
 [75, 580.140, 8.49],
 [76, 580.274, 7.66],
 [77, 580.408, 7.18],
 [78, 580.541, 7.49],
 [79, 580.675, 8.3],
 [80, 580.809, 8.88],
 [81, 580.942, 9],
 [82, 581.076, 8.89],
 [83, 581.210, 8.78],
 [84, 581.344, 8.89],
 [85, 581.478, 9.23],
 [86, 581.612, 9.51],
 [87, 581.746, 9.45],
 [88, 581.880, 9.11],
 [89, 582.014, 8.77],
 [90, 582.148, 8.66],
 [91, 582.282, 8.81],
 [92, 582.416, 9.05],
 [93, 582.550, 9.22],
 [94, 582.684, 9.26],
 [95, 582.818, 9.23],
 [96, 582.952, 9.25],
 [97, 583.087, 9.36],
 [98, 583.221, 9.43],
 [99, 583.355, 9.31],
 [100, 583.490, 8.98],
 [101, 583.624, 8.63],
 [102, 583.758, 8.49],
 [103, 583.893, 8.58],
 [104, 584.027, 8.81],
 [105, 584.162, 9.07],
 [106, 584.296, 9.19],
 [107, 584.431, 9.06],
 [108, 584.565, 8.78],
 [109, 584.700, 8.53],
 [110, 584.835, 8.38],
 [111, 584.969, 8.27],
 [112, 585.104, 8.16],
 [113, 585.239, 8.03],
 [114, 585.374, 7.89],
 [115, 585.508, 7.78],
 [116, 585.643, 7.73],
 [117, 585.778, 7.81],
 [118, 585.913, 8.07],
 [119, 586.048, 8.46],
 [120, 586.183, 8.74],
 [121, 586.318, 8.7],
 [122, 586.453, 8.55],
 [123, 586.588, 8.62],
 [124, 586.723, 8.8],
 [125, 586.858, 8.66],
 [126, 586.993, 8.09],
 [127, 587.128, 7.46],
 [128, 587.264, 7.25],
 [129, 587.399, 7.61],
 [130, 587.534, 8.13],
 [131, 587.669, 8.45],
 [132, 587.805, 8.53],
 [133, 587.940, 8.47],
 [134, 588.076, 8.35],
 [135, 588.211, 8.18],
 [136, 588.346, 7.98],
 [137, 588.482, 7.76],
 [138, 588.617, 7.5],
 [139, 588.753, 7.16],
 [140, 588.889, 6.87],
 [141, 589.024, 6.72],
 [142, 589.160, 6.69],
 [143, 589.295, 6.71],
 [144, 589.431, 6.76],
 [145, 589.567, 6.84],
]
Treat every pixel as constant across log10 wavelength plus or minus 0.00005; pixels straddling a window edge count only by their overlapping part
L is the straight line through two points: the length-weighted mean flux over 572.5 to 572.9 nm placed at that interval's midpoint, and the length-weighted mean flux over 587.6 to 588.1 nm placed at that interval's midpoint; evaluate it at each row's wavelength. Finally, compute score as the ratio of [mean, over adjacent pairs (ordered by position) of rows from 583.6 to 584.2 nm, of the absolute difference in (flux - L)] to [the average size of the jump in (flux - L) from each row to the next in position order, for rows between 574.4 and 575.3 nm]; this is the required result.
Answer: 1.3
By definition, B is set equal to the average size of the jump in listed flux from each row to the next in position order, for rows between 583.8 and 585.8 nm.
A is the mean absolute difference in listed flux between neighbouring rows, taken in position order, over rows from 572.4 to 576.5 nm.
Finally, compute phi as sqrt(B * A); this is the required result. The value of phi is 0.143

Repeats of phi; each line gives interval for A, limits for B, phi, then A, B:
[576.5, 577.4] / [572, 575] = 0.120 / 0.108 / 0.13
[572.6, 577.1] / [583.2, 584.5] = 0.161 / 0.132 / 0.20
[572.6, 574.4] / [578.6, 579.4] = 0.064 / 0.148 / 0.03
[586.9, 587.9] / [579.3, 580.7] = 0.375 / 0.353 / 0.40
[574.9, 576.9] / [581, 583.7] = 0.131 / 0.099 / 0.17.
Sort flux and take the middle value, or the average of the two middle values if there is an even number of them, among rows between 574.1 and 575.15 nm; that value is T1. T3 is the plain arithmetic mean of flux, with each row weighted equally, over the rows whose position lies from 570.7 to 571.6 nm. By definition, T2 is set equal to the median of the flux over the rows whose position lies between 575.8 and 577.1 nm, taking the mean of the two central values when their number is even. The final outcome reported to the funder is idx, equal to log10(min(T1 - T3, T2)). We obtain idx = -0.06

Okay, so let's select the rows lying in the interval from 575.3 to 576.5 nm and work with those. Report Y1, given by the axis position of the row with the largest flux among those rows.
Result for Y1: 576.412 nm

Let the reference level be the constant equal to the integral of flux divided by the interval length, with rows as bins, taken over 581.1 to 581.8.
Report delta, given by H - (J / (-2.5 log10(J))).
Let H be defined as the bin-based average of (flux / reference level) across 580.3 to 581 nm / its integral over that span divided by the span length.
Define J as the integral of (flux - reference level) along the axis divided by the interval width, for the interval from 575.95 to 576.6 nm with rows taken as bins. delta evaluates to 0.86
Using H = 0.89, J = 0.09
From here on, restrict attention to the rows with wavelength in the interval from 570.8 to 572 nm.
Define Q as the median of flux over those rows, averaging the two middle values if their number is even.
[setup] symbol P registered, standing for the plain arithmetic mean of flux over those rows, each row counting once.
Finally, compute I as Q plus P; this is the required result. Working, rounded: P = 8.1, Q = 7.87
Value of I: 16.0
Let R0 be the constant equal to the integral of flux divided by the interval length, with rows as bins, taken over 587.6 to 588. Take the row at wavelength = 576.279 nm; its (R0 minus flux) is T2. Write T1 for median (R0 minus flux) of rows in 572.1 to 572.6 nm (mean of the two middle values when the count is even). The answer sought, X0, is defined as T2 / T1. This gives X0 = 1.8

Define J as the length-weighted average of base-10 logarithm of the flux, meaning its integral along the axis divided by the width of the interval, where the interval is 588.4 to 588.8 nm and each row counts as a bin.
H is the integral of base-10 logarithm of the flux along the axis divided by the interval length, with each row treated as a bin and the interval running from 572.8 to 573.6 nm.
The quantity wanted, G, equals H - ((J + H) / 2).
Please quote 0.038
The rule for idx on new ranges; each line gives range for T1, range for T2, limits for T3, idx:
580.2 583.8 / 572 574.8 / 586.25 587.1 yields -0.39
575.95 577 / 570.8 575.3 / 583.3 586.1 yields -0.07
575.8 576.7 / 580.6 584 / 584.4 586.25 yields 0.02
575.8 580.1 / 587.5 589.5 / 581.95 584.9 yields -1.65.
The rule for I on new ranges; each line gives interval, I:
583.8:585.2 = 17.4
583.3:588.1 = 16.9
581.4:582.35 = 18.2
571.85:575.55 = 17.6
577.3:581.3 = 17.5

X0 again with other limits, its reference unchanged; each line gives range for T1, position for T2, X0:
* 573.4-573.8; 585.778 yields -1.8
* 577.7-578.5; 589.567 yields 51.3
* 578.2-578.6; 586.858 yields 1.8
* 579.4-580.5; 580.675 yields -0.3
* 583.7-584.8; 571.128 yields -2.8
